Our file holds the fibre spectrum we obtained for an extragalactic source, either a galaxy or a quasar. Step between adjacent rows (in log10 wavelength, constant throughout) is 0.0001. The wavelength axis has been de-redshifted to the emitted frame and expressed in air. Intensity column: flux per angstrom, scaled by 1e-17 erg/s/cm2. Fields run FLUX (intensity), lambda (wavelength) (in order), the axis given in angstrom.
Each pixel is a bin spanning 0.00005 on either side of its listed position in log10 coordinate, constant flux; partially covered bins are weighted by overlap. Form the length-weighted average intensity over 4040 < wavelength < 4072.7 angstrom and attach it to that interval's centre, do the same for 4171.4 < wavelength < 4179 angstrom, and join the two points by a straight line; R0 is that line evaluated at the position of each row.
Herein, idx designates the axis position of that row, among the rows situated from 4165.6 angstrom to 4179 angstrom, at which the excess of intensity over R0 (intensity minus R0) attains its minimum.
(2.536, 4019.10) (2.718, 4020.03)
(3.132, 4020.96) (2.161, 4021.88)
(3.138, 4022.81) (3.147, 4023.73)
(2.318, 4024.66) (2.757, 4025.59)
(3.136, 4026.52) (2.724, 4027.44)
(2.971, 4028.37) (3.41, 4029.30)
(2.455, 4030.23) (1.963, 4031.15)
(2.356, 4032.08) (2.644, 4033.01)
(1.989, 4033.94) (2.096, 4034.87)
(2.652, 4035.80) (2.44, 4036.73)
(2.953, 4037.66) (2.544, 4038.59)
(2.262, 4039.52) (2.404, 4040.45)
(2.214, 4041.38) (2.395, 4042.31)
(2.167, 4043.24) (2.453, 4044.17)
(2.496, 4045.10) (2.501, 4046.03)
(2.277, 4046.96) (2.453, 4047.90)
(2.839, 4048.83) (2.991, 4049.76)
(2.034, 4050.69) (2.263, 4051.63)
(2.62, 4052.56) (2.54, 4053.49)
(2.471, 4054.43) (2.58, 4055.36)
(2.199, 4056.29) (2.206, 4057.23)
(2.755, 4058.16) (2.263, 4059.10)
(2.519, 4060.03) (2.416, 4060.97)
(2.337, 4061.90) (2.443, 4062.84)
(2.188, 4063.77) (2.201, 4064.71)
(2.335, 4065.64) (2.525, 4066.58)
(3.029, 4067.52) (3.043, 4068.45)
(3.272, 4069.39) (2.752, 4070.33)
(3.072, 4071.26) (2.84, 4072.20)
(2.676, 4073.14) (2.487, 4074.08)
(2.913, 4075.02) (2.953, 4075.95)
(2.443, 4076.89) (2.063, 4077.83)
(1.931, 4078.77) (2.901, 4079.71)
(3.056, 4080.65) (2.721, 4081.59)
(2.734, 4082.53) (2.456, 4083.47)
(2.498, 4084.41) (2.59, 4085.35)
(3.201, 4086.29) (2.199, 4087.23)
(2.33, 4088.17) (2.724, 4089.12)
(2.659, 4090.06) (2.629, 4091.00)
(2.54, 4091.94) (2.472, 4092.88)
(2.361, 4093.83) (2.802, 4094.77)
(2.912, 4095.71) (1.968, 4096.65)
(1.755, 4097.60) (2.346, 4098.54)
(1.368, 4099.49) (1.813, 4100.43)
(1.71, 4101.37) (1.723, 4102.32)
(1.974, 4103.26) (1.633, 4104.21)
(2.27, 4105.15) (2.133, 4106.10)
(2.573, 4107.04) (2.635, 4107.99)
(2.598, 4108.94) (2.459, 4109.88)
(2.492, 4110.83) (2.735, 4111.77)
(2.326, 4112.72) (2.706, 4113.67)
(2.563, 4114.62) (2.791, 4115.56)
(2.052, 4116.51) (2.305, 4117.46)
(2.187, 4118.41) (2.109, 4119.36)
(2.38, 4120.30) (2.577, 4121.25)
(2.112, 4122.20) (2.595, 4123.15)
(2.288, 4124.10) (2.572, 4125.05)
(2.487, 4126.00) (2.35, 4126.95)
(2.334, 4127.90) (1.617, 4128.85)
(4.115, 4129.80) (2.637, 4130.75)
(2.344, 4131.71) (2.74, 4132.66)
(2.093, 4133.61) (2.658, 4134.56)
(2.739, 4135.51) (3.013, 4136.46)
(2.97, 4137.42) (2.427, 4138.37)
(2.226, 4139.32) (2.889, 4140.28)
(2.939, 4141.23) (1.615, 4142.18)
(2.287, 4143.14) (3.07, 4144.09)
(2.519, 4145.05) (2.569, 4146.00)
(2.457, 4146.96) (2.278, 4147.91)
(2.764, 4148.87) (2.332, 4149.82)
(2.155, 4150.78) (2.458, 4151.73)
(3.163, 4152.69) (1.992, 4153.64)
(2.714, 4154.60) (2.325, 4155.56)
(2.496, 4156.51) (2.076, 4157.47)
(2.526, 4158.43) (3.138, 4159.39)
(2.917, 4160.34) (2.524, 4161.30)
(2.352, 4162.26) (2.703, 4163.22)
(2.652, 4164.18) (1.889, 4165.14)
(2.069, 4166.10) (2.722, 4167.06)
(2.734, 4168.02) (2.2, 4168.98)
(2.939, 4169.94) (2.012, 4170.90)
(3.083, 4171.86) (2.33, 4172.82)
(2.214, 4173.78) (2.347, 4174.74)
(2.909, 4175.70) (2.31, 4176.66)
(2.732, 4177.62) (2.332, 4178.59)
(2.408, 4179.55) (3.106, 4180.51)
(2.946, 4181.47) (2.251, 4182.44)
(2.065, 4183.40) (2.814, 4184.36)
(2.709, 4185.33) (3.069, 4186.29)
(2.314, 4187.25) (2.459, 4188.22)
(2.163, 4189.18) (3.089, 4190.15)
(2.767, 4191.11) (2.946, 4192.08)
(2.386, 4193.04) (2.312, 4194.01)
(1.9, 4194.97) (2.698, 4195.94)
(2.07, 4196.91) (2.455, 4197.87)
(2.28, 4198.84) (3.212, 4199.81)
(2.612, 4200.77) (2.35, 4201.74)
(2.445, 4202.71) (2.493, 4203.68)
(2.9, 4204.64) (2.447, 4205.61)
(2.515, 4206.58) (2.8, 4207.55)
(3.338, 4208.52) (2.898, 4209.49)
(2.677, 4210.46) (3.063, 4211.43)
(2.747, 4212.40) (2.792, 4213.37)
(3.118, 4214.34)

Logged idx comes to 4170.90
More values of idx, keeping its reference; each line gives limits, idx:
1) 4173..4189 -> 4183.40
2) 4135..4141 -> 4139.32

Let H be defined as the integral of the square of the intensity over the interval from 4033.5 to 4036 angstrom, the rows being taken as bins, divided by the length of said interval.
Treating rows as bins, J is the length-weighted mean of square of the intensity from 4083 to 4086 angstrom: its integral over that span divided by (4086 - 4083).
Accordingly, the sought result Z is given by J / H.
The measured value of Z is 1.3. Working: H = 4.9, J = 6.57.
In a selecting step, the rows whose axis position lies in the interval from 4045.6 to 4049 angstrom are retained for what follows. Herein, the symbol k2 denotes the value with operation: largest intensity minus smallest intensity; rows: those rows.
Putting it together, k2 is 0.56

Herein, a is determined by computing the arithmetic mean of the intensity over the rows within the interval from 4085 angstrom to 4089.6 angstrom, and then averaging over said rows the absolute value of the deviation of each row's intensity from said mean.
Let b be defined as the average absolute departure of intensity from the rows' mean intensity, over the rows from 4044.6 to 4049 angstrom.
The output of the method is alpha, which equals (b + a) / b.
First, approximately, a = 0.283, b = 0.13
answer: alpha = 3.2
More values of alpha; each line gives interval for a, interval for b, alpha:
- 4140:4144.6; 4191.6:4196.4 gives 2.6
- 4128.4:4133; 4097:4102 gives 3.6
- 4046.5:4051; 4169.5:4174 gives 1.8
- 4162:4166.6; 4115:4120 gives 2.4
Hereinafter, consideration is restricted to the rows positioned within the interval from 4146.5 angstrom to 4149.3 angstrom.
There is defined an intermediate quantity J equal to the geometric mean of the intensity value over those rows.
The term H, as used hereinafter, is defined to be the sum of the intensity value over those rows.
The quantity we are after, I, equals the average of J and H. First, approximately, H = 7.5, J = 2.5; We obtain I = 5.0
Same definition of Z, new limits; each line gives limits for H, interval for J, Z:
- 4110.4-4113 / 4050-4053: 0.9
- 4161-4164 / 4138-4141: 1.0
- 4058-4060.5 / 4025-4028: 1.3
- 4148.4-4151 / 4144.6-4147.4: 1.0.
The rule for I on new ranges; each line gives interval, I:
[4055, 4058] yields 4.7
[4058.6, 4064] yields 8.3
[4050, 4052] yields 3.2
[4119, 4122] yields 4.7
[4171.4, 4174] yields 5.1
